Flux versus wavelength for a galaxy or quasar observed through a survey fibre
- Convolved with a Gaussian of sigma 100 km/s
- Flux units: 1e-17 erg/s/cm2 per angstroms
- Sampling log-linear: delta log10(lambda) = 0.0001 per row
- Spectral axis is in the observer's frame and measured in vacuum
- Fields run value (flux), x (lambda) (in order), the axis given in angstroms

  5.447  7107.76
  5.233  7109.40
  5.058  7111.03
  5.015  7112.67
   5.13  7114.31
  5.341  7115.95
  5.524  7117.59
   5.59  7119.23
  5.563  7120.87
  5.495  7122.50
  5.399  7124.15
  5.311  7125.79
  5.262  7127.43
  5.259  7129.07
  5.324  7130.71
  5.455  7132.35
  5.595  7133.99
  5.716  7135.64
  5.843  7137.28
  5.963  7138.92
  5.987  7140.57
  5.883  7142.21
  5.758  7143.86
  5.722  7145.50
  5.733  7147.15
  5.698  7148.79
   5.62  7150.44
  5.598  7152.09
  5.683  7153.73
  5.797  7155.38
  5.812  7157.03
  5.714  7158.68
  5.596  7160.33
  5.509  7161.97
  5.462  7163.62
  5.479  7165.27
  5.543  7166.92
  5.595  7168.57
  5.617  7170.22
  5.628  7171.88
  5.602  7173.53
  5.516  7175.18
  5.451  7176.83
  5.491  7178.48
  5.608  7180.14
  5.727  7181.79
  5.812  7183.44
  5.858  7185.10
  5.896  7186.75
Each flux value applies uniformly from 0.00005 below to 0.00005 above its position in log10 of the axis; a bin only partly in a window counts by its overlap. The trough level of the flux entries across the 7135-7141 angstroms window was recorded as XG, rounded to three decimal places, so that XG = 5.716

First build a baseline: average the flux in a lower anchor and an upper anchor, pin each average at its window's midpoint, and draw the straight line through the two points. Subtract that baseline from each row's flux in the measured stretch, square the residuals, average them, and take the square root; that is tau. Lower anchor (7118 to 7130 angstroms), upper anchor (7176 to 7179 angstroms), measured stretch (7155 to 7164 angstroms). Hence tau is 0.24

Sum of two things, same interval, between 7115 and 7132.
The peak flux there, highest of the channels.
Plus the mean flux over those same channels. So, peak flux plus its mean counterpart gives 11.0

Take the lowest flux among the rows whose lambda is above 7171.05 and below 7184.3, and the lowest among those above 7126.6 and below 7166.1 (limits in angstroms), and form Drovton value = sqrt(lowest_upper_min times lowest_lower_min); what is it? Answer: 5.35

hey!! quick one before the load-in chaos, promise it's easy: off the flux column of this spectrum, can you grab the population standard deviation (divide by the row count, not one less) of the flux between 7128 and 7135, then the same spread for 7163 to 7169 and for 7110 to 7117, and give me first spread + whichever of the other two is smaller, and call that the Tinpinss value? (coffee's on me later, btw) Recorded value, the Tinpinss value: 0.18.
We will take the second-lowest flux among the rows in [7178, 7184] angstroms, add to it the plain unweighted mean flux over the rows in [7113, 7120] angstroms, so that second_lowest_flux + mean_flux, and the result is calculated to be 11.0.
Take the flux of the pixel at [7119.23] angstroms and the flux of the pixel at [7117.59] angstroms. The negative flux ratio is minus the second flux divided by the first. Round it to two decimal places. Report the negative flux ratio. -0.99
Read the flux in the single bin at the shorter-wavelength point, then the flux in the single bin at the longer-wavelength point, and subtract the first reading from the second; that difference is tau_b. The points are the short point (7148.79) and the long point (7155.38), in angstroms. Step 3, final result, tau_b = 0.1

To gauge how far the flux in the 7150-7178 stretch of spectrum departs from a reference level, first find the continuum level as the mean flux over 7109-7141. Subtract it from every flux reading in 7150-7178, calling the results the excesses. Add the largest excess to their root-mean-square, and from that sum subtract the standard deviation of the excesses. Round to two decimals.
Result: 0.44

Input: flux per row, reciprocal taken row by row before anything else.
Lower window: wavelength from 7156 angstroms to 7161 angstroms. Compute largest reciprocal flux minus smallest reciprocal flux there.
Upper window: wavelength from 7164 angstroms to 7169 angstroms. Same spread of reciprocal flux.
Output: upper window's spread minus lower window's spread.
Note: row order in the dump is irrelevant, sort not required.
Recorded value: -0.003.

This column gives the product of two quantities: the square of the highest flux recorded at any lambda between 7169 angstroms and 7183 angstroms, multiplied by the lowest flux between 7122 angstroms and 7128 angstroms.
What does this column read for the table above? 173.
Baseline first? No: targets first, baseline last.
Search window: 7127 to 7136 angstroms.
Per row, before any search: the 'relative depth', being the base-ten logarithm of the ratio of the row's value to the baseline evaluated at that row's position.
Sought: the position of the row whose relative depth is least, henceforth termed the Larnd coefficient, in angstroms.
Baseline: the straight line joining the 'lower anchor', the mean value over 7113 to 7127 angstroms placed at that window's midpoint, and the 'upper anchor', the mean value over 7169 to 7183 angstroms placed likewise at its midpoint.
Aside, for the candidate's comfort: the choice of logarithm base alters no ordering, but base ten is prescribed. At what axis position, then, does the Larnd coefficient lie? 7129.07 angstroms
